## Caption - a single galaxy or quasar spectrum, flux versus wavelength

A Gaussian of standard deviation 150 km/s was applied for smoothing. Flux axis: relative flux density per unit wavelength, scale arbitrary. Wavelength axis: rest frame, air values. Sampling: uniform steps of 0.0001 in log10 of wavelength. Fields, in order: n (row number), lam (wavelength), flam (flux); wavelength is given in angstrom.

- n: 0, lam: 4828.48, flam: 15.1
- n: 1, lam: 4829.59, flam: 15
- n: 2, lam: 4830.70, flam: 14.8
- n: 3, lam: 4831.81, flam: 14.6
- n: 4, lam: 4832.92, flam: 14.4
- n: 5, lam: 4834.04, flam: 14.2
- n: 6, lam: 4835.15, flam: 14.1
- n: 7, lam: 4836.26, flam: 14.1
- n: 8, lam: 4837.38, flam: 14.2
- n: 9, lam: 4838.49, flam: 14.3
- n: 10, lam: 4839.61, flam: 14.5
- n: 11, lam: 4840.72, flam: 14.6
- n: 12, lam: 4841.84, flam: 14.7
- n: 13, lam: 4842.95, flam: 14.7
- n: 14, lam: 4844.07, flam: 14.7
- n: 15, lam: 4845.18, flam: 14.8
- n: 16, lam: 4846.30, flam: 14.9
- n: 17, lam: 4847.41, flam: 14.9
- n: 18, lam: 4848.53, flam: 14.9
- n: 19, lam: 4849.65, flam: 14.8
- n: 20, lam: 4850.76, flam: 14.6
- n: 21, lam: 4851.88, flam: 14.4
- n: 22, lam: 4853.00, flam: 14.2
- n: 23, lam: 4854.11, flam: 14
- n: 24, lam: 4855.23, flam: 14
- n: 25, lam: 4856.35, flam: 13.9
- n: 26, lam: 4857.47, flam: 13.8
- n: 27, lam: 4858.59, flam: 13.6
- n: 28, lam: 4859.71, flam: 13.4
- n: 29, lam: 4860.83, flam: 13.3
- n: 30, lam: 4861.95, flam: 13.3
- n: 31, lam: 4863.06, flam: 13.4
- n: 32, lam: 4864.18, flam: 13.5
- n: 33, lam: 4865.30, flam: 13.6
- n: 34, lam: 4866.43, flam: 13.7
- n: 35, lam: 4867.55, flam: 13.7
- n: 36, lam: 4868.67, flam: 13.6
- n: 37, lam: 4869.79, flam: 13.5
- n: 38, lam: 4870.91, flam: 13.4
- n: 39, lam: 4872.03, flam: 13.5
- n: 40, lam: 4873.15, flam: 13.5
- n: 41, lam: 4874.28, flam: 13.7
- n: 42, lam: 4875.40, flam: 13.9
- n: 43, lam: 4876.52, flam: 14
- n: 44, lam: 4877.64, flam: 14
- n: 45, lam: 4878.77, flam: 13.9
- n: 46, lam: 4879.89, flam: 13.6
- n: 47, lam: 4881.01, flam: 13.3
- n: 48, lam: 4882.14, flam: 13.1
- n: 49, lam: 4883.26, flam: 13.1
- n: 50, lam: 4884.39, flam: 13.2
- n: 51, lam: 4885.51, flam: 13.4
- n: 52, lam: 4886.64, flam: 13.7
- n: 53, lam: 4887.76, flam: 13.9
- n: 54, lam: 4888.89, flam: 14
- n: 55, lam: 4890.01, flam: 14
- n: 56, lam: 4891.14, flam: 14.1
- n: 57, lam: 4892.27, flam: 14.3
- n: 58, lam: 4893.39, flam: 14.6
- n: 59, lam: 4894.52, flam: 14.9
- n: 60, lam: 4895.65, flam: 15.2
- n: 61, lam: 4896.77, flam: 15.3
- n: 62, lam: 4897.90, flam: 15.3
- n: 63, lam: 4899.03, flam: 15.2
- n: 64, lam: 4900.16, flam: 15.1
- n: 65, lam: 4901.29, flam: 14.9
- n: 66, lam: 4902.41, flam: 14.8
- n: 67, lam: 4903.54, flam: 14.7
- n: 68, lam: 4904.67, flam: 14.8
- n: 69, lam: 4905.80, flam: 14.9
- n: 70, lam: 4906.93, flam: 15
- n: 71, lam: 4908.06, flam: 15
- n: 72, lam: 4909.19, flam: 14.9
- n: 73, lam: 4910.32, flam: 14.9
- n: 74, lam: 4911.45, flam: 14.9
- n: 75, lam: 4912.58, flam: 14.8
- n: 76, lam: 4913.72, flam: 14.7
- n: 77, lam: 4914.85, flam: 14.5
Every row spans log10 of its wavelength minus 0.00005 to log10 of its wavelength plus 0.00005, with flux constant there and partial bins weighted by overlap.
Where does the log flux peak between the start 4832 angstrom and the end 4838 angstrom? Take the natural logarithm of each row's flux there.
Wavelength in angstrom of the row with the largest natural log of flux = 4832.92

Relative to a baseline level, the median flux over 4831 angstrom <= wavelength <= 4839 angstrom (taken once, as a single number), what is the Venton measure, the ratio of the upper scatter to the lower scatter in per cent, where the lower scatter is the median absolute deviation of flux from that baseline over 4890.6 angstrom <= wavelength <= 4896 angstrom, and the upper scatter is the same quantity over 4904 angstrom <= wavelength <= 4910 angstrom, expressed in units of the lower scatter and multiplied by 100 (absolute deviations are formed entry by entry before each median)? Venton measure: 175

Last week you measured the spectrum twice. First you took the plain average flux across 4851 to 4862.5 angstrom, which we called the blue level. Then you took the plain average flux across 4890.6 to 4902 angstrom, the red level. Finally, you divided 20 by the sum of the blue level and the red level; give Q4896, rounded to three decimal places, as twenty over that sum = 0.697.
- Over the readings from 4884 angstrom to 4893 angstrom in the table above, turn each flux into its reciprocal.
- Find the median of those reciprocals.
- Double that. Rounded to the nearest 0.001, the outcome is 0.143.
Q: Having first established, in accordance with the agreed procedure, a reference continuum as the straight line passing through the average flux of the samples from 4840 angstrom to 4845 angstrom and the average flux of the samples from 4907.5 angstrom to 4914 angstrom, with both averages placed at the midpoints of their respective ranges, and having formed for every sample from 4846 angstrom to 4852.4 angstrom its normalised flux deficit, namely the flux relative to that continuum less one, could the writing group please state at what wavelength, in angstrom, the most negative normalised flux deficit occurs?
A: 4851.88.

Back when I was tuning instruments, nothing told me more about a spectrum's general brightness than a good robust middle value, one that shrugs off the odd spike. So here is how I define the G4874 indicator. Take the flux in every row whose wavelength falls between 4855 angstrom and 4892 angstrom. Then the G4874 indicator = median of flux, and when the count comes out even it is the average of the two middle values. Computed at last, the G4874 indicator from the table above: 13.6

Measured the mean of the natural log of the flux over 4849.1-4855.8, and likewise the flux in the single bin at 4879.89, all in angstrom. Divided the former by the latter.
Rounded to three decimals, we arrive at 0.196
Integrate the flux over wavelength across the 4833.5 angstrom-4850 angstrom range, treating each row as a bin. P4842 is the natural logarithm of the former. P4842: 5.5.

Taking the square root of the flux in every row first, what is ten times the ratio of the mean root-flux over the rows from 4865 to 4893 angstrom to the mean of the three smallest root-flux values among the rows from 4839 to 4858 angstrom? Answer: 9.9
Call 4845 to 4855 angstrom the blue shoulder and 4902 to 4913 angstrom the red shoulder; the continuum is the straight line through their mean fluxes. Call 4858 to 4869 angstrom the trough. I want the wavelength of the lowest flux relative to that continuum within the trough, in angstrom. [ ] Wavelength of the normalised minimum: 4861.95 angstrom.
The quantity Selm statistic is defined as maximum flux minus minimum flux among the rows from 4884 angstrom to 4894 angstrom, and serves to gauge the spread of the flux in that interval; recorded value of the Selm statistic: 1.4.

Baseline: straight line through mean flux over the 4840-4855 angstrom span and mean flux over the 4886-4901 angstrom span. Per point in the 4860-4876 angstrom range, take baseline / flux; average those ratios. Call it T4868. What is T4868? 1.08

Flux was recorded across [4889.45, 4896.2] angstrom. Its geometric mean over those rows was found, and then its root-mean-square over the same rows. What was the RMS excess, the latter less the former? 0.013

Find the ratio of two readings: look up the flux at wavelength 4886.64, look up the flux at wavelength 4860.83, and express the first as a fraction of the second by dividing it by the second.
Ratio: 1.03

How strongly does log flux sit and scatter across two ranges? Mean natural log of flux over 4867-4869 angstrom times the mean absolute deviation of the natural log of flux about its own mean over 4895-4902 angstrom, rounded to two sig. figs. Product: 0.019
